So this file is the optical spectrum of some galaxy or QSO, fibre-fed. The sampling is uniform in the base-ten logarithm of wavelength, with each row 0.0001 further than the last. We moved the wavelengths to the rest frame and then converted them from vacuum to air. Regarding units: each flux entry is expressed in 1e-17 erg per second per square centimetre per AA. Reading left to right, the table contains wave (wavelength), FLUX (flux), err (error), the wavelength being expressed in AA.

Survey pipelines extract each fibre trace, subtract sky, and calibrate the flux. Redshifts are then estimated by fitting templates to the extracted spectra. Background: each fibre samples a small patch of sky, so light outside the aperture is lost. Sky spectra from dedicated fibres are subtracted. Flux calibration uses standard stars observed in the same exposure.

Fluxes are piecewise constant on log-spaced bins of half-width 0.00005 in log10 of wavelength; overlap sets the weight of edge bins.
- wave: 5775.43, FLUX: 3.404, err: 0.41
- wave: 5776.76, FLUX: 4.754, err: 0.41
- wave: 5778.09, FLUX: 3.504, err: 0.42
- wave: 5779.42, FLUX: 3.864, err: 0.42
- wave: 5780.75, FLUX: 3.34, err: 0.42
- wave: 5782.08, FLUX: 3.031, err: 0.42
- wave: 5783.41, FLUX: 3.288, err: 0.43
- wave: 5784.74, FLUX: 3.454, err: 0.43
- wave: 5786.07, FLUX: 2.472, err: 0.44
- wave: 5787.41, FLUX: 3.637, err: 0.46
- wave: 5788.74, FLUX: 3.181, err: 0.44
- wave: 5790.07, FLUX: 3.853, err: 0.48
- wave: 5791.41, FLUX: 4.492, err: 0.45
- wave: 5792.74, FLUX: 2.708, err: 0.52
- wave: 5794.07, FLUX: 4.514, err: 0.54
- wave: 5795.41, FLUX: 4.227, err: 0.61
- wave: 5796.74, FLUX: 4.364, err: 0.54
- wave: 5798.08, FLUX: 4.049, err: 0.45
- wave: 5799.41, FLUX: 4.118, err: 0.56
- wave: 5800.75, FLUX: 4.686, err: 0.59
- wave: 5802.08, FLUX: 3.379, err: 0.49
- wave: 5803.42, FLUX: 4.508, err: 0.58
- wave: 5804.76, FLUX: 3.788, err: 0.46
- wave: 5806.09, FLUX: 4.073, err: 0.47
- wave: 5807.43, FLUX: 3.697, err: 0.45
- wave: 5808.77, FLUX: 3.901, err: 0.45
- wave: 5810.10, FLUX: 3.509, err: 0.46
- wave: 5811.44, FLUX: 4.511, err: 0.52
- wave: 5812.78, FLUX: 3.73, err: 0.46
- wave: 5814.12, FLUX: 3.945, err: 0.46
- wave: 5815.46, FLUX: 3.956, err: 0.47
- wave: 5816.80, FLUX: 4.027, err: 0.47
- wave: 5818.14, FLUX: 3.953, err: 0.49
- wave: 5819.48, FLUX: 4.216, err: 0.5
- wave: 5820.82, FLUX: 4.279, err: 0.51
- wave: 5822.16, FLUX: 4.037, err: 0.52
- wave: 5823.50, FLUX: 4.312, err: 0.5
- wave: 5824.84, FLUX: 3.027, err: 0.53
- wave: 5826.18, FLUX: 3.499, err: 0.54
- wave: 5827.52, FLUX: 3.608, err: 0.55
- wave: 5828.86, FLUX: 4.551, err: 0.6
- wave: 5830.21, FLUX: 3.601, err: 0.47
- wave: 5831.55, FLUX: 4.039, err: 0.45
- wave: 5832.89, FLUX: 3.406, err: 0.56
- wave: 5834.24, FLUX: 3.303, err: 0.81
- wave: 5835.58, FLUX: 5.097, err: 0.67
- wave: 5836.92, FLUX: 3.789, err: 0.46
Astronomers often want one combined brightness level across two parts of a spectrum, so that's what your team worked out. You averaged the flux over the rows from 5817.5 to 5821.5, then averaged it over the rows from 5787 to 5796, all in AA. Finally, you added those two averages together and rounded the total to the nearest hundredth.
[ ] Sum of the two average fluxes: 7.95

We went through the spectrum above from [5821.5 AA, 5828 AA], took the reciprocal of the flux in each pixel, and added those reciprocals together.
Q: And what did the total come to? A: 1.37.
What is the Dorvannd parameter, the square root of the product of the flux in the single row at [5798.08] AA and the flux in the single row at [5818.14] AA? 4.0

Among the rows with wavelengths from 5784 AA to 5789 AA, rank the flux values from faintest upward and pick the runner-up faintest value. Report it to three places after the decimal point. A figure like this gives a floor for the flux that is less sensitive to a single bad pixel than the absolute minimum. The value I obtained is 3.181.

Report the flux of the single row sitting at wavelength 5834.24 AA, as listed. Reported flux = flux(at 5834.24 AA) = 3.303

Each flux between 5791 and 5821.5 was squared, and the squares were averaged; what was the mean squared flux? 16.4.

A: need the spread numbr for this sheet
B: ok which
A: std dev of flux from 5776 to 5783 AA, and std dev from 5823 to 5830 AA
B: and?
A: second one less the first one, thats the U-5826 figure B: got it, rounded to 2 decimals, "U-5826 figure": -0.04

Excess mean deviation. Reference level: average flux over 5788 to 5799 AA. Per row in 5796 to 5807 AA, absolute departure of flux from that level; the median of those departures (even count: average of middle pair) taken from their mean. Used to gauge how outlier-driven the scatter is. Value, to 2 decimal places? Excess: 0.05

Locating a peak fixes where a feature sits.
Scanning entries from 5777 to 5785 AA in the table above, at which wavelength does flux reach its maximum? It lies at 5779.42 AA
